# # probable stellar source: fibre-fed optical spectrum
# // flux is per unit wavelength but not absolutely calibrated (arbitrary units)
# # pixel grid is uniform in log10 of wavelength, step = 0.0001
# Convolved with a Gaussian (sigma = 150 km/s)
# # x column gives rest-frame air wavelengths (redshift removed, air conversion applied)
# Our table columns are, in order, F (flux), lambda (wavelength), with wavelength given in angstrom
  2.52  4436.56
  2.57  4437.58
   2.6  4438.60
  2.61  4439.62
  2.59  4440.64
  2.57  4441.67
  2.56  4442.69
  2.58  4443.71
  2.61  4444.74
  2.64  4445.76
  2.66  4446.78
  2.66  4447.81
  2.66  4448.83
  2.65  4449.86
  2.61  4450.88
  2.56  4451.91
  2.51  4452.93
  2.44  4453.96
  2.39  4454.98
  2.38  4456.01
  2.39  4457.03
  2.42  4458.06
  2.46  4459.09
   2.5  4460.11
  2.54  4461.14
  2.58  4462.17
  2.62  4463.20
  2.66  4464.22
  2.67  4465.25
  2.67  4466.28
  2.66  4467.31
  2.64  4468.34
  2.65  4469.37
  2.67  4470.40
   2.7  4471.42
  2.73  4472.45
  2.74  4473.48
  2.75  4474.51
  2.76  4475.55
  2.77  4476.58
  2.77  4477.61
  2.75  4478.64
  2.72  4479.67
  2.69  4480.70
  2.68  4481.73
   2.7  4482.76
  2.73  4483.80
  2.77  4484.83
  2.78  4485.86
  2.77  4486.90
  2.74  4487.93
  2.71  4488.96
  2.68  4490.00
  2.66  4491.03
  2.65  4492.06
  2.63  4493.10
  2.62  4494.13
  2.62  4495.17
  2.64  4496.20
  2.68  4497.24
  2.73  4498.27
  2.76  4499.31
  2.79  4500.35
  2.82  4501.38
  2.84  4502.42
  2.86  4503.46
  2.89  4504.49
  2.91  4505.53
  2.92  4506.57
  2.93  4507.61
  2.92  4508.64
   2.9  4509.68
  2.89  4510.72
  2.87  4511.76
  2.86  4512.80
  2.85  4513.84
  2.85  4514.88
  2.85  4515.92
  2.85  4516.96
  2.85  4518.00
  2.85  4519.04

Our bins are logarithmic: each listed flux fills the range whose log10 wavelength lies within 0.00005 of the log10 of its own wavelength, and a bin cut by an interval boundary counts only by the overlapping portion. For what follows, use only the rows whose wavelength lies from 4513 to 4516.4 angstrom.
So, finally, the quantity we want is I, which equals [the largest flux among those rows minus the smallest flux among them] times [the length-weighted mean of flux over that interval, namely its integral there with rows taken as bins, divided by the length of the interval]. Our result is 0.00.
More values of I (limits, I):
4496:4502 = 0.49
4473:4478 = 0.08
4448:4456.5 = 0.71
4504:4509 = 0.12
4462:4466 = 0.24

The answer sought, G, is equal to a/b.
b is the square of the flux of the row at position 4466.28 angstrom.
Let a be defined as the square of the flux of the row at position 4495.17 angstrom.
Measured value 0.96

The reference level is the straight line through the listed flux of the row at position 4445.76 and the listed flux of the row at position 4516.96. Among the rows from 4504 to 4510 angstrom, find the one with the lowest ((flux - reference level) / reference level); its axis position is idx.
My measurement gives 4509.68 angstrom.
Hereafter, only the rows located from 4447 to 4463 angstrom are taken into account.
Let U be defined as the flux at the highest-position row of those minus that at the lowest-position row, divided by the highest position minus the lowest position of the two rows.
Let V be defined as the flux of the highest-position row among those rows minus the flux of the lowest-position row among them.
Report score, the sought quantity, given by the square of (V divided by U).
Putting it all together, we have 206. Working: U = -0.006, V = -0.08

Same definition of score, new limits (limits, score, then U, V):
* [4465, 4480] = 208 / 0.003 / 0.05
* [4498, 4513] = 211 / 0.009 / 0.13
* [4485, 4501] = 210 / 0.001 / 0.01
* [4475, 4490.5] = 209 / -0.006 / -0.08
